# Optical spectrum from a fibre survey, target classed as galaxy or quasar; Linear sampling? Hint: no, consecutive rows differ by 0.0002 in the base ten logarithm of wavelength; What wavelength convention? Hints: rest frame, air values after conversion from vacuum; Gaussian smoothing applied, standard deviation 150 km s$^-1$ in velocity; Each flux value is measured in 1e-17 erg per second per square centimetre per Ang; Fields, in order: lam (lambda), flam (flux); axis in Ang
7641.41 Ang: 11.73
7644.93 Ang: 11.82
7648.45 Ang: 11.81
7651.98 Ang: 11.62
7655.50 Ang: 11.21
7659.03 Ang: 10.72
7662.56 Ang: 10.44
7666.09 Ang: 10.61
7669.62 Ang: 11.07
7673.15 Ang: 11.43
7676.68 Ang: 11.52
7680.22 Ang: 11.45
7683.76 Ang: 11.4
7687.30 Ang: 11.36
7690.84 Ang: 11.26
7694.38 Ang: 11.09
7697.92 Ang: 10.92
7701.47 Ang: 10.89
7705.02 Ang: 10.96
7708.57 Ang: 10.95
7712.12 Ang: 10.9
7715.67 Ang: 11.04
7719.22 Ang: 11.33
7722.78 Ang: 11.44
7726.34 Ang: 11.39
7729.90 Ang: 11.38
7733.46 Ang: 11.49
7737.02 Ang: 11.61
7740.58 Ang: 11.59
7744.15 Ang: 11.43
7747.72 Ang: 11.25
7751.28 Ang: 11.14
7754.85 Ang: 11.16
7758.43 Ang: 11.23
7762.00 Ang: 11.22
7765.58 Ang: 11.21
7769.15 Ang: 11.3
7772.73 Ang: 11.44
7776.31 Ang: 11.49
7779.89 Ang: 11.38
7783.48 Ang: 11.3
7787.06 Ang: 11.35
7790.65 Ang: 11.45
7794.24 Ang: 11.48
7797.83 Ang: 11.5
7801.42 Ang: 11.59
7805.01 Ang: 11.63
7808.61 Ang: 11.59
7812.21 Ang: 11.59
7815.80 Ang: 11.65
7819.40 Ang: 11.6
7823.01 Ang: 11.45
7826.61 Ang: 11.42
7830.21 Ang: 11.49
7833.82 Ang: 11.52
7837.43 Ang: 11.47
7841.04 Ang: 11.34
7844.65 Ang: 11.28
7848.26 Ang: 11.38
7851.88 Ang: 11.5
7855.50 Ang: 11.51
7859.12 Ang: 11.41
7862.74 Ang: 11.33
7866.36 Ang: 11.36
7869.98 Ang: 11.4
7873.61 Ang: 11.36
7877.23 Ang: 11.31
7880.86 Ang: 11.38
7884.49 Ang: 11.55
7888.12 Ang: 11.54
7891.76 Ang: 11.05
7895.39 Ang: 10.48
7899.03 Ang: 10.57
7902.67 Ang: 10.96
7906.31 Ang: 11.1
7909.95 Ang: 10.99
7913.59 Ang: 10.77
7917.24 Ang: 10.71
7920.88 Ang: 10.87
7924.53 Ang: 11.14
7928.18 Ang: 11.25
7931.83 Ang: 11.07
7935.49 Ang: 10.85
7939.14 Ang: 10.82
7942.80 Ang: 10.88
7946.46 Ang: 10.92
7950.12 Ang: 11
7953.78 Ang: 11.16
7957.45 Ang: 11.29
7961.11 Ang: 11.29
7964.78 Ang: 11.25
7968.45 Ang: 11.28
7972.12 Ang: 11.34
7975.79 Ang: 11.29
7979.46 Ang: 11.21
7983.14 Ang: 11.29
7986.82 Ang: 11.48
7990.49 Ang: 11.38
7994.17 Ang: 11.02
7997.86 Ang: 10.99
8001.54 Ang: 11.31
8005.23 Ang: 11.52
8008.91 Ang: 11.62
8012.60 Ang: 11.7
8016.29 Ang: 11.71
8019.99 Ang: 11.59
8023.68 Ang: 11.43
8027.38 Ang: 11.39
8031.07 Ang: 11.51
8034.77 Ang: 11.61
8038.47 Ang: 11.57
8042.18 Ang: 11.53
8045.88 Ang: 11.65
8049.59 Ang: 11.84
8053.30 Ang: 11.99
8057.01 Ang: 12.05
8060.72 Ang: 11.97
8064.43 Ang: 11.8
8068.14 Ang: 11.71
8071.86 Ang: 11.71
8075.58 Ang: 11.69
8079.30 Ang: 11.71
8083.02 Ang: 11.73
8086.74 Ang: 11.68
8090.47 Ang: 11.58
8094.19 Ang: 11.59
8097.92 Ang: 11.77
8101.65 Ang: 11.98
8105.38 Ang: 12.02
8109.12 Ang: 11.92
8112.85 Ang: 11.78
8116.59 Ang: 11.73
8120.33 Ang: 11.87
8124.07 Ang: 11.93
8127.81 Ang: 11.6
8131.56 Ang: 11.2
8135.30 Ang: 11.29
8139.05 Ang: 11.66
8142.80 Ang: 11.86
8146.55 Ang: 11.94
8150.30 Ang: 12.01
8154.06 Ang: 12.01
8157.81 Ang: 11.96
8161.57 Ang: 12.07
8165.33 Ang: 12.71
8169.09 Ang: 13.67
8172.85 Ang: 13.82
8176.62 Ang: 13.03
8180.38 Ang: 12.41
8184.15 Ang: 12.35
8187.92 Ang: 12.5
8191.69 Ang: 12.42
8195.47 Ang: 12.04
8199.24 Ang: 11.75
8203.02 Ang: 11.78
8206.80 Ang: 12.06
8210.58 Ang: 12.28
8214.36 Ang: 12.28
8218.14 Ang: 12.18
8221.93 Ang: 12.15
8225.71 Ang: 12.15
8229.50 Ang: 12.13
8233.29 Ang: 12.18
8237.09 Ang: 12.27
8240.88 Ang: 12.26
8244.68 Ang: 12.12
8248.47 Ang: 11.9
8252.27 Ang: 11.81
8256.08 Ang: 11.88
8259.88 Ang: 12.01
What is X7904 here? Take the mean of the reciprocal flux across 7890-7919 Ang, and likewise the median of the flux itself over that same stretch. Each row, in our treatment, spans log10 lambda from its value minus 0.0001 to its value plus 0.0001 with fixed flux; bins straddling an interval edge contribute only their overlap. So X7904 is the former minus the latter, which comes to -10.8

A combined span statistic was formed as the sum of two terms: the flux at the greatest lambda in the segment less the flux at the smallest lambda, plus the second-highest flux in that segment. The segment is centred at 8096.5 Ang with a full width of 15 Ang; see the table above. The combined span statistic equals 12.2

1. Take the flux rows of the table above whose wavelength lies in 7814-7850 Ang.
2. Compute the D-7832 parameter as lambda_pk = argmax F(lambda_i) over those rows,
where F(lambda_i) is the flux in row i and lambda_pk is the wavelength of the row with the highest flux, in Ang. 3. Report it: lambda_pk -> 7815.80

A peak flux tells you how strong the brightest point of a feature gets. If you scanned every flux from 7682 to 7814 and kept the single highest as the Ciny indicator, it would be 11.63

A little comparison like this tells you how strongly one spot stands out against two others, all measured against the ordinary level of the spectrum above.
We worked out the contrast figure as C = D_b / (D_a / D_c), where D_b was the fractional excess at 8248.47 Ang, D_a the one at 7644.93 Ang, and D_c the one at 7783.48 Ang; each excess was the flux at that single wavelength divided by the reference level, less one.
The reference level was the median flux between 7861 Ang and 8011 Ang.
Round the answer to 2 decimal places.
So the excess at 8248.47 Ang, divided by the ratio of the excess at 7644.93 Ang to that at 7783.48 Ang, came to 0.01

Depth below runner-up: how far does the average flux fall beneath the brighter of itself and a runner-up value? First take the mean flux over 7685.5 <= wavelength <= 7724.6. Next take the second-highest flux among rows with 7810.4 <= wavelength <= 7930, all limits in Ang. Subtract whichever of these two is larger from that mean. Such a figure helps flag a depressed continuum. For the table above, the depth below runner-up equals -0.5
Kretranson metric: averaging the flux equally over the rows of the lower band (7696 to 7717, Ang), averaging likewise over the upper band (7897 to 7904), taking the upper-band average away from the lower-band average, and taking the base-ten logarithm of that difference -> -0.7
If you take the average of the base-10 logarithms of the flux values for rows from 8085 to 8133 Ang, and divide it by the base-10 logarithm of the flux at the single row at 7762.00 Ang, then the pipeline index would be 1.02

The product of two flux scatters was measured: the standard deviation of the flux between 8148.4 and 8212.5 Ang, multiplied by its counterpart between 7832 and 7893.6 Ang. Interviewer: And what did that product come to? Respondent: 0.07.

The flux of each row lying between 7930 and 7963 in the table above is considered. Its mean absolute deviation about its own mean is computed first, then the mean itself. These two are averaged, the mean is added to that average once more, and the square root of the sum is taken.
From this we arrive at 4.08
